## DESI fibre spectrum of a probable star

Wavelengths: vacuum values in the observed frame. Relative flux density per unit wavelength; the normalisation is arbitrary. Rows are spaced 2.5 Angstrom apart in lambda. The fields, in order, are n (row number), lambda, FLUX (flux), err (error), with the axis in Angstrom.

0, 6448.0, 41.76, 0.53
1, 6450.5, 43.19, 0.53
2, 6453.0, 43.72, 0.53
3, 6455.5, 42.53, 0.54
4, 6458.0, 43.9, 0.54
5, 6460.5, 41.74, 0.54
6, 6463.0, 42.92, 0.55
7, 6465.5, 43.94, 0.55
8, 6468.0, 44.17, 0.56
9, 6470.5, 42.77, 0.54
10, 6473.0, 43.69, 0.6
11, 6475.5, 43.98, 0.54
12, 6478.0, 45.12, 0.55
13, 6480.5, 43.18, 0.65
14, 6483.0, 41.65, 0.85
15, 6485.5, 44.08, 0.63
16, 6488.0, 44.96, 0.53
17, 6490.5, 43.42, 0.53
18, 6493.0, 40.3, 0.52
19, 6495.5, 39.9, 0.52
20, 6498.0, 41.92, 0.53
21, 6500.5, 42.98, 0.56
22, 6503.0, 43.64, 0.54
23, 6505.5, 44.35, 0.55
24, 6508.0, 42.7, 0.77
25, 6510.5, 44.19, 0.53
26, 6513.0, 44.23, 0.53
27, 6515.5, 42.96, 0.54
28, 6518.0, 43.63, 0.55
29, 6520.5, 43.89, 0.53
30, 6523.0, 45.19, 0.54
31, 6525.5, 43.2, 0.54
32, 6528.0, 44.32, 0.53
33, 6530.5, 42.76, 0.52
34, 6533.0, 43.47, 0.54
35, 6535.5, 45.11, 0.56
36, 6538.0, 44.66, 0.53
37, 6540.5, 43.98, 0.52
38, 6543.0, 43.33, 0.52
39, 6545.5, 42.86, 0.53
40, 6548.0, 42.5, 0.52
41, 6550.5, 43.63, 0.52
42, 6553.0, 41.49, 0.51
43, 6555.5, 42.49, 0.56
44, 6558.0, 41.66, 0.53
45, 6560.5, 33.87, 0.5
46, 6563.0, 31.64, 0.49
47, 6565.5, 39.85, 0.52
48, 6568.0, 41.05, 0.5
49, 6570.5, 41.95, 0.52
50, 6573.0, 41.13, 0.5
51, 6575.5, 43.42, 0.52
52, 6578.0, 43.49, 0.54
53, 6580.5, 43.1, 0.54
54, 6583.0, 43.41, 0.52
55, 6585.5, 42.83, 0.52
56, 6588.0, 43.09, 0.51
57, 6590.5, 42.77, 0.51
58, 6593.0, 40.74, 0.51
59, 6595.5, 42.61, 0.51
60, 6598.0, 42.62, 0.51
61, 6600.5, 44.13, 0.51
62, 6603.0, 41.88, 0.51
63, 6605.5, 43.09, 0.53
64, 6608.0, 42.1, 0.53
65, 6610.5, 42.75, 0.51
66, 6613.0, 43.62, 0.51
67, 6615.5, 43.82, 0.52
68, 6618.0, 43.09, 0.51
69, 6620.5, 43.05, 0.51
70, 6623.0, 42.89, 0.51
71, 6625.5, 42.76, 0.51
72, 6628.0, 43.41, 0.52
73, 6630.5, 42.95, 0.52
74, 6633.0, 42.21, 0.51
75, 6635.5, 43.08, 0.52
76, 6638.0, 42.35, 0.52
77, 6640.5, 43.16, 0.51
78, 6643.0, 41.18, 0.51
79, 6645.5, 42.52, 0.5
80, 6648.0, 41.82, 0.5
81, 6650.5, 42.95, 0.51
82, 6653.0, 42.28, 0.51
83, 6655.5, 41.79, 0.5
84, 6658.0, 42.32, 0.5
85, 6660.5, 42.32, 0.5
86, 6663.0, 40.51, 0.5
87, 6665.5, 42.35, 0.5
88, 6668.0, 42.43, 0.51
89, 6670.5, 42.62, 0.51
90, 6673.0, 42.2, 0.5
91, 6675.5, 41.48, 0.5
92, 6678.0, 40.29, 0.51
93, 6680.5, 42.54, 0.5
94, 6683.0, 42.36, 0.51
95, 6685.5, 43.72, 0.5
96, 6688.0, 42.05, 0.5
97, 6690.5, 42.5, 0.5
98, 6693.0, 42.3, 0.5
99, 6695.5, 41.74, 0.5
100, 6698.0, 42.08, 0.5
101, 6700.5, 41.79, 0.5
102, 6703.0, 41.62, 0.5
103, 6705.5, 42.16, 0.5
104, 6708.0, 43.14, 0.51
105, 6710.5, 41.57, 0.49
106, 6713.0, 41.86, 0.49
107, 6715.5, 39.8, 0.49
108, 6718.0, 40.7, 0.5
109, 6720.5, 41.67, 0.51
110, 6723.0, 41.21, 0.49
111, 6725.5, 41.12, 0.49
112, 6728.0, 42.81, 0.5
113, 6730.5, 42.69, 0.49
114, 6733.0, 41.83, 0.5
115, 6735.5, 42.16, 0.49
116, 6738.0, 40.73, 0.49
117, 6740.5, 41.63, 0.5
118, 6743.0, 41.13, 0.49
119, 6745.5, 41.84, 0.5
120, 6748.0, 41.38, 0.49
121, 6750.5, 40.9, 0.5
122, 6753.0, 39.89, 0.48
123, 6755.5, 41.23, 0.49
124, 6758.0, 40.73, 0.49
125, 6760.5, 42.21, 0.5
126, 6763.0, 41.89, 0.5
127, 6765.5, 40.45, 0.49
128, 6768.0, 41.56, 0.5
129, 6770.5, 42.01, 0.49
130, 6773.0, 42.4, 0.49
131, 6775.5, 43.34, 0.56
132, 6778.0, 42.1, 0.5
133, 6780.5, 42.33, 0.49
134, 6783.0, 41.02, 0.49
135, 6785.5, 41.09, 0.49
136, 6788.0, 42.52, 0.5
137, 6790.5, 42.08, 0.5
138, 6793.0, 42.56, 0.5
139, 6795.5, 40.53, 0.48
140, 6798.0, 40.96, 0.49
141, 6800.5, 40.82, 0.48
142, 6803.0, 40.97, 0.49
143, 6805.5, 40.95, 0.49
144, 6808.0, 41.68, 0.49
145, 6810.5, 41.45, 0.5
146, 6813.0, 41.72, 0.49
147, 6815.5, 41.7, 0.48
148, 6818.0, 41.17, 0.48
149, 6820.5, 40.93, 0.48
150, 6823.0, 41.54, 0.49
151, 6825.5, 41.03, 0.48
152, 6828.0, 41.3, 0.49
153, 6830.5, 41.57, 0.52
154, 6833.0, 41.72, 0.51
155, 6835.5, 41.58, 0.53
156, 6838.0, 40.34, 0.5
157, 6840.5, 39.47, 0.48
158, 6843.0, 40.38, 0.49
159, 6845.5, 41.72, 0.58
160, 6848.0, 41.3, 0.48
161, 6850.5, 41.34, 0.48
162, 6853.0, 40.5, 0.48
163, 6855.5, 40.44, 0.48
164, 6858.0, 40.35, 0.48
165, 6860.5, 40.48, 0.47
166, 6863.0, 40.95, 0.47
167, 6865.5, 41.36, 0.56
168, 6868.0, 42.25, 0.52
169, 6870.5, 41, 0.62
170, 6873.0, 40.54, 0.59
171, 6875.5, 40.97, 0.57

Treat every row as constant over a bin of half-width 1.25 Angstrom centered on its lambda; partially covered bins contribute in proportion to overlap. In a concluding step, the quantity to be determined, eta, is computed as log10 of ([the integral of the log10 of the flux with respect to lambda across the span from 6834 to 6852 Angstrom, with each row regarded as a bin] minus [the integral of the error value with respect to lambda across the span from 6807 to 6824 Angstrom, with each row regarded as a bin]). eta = 1.32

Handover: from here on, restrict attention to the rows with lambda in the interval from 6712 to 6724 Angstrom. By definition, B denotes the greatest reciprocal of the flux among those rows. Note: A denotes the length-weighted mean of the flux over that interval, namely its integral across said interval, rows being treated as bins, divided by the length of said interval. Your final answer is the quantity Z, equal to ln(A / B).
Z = 7.40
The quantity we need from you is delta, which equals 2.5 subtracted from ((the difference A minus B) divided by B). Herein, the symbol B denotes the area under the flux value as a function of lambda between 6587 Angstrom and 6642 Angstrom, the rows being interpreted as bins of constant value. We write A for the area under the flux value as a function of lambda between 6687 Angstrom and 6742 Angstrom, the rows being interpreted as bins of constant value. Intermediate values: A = 2298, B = 2355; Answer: -2.52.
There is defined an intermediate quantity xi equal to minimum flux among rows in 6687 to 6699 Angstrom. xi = 41.74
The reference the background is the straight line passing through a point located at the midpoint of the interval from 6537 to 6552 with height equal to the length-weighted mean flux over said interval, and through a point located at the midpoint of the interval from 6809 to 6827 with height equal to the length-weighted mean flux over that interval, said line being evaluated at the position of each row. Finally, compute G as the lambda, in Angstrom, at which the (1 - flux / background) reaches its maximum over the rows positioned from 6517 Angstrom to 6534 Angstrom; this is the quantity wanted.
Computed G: 6530.5 Angstrom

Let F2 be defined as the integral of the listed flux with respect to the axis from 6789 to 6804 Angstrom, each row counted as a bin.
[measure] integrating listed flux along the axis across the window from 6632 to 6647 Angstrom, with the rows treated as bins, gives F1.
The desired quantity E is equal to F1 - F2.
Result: 16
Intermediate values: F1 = 636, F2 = 620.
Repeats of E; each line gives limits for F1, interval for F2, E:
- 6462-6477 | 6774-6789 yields 23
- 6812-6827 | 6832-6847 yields 7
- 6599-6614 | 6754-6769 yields 24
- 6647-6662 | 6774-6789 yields 2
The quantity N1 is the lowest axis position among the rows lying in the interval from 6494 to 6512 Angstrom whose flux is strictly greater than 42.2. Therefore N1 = 6500.5 Angstrom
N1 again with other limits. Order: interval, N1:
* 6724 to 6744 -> 6728.0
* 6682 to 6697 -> 6683.0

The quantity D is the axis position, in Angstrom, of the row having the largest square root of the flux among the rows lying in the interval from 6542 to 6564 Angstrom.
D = 6550.5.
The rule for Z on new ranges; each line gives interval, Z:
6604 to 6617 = 7.50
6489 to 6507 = 7.43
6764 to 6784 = 7.44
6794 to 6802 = 7.41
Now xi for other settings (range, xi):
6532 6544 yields 43.33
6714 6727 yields 39.8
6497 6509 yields 41.92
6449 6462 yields 41.74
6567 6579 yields 41.05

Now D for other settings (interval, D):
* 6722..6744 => 6728.0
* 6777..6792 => 6788.0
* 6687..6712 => 6708.0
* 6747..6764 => 6760.5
